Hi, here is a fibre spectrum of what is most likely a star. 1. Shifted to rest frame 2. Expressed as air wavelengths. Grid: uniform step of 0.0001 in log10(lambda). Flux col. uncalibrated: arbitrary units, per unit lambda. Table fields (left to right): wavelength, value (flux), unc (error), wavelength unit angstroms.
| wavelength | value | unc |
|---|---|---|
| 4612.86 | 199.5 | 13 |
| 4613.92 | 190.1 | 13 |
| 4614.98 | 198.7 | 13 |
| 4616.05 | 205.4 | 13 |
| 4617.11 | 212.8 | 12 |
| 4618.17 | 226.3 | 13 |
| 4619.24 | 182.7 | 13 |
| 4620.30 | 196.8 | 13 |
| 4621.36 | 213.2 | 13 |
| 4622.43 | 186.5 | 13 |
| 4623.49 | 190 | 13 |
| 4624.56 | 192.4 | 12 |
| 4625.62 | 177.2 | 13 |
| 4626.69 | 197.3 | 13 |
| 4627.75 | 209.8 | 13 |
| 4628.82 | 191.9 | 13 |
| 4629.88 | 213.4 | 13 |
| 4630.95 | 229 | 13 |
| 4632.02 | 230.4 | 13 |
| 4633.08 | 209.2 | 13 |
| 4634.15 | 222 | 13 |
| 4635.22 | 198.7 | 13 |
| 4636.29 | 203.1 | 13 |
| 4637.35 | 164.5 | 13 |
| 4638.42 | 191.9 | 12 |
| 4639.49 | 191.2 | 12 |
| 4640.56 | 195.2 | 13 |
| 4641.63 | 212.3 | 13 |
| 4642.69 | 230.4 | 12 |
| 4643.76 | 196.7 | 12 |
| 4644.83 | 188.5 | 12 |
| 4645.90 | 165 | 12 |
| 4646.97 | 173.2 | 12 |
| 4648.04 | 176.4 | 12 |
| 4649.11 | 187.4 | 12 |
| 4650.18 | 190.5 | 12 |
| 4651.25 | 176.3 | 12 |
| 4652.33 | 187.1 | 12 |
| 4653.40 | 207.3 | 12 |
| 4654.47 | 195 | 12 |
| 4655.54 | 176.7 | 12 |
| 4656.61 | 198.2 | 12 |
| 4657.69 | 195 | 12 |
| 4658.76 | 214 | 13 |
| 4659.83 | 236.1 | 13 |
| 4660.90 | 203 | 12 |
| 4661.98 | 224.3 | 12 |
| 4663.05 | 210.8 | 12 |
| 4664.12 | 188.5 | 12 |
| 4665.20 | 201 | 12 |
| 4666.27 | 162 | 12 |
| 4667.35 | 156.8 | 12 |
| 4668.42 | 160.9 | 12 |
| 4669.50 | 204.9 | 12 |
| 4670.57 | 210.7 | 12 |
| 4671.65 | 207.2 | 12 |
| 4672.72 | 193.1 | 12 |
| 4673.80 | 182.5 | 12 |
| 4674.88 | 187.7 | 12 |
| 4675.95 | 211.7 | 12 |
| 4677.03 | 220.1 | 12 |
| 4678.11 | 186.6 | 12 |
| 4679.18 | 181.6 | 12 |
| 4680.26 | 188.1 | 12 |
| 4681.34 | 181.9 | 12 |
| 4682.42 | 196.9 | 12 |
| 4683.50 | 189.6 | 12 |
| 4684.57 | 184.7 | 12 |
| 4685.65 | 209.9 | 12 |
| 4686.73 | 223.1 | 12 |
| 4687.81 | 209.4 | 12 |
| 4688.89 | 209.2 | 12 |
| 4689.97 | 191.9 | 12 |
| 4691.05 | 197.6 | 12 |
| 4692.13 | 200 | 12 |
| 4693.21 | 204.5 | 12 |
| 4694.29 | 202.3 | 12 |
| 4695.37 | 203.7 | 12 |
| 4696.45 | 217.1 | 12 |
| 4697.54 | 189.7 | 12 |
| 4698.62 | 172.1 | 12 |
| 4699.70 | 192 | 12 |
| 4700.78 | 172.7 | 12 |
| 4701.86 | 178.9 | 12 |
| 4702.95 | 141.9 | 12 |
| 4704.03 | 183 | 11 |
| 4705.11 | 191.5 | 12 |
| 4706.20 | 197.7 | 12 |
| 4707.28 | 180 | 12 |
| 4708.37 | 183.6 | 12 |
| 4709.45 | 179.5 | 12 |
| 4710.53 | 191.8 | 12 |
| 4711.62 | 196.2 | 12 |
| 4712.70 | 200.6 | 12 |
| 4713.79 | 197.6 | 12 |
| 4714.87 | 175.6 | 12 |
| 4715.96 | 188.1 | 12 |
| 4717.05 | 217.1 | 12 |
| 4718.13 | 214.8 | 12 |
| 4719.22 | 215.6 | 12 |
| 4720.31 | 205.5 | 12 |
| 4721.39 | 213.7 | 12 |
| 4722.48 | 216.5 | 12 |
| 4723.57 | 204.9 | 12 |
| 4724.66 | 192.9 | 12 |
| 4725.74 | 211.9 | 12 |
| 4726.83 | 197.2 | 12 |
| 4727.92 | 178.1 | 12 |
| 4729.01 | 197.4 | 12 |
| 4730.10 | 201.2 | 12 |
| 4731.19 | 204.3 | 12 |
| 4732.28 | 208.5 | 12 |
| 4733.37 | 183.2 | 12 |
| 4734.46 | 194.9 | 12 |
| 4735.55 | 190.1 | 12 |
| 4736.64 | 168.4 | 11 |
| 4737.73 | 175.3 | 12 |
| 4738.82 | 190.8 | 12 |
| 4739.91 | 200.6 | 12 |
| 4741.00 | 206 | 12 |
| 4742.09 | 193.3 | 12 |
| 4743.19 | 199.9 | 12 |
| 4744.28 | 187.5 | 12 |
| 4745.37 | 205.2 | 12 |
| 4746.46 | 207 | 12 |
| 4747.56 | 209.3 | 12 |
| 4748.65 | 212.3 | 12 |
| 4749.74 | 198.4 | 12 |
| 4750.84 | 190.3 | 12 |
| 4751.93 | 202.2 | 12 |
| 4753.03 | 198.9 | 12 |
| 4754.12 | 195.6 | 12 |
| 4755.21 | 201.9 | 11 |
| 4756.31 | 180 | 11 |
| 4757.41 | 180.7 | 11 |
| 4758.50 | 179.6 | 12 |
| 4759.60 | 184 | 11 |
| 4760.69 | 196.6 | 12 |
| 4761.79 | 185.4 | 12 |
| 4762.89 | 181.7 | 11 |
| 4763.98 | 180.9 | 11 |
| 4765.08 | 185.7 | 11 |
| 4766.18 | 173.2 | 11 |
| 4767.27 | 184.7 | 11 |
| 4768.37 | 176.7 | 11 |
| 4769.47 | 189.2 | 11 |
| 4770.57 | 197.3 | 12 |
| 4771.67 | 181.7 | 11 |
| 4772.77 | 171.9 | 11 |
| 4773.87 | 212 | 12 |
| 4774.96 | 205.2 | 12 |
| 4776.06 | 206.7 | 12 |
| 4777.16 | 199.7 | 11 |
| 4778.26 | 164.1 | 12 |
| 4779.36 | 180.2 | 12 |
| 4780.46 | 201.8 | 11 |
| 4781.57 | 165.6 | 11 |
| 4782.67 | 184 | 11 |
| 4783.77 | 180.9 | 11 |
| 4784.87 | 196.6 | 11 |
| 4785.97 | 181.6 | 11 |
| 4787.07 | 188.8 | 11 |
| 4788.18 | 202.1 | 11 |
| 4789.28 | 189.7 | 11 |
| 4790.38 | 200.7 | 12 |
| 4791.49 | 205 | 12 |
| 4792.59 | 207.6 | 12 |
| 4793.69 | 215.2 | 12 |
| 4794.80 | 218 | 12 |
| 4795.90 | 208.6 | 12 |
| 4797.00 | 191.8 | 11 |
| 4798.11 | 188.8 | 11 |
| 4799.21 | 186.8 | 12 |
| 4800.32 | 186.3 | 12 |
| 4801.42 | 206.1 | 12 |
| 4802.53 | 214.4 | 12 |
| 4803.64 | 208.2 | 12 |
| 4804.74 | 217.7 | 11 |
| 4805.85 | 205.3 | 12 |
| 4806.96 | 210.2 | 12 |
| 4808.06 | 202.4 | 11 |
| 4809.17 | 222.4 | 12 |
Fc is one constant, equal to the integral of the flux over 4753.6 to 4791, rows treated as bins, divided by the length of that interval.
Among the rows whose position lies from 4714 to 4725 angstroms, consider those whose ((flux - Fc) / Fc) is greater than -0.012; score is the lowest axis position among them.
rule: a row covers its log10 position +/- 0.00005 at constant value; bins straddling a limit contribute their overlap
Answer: 4715.96 angstroms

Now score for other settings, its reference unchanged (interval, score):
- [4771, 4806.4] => 4773.87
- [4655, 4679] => 4656.61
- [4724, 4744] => 4724.66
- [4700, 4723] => 4705.11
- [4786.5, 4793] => 4787.07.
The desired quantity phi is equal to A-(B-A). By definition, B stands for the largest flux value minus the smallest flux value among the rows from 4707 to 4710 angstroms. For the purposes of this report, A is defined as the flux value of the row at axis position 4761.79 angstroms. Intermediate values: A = 185.4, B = 4.1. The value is 367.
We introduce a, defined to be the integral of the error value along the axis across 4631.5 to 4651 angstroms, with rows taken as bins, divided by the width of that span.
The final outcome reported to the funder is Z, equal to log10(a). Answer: 1.09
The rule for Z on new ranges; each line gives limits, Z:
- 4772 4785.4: 1.06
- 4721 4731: 1.08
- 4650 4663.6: 1.08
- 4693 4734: 1.08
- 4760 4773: 1.05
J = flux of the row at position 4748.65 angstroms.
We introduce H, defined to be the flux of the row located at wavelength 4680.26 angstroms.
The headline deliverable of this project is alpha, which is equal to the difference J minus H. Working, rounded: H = 188.1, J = 212.3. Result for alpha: 24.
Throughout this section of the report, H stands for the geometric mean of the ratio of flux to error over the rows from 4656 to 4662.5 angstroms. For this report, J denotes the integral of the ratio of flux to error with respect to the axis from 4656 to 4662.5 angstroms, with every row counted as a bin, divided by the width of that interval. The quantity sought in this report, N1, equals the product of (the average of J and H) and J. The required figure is 293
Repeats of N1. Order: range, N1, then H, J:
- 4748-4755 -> 280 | 16.6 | 16.7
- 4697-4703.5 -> 211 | 14.5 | 14.6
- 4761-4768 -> 266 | 16.3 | 16.3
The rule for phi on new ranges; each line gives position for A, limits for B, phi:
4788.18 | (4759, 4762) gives 392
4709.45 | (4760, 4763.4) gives 344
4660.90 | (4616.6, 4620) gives 362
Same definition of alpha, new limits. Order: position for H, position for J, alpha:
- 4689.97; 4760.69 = 5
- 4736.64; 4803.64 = 40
